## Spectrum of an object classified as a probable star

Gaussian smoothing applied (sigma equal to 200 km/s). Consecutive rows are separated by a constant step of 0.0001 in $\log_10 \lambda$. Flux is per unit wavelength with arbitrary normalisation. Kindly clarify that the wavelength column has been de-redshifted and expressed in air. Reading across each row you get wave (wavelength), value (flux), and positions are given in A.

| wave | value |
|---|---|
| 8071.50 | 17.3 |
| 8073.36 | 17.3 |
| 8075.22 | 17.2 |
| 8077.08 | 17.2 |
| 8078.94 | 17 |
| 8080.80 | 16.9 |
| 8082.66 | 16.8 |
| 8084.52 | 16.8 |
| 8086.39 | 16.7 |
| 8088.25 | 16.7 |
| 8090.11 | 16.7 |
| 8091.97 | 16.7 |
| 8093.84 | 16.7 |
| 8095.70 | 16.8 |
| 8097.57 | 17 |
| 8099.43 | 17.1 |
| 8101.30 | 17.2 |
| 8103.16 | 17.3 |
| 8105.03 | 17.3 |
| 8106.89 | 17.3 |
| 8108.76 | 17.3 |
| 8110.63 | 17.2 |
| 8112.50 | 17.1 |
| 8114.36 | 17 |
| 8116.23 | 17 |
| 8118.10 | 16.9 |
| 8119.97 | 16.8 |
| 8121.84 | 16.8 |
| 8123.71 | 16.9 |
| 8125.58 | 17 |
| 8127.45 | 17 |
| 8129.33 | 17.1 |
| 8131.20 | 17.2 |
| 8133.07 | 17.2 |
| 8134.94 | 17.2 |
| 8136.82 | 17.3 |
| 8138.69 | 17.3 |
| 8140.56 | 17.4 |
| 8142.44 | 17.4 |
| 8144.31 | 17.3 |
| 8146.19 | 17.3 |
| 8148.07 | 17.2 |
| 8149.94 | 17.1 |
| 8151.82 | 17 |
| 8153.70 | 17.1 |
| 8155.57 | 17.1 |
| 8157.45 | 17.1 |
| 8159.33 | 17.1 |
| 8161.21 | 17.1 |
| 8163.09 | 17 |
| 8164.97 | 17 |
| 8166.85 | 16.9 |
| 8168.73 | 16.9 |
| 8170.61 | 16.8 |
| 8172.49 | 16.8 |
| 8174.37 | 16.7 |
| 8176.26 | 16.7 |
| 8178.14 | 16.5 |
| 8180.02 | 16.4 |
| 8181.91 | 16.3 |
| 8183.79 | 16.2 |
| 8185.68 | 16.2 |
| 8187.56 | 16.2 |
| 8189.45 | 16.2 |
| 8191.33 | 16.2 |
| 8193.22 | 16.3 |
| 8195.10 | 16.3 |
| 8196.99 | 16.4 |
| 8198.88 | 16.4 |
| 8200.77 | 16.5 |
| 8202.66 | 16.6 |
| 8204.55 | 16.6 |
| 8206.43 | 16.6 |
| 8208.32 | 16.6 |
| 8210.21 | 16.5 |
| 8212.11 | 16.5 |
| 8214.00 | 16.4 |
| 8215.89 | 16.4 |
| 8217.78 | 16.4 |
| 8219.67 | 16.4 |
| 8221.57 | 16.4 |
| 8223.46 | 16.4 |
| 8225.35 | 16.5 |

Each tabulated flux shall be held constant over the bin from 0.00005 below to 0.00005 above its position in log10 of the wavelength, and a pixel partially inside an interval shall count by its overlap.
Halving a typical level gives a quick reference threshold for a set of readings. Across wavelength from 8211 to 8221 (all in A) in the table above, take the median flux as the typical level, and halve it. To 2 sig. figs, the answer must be 8.2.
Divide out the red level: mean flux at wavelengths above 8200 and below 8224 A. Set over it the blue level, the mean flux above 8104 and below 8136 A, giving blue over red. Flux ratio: 1.04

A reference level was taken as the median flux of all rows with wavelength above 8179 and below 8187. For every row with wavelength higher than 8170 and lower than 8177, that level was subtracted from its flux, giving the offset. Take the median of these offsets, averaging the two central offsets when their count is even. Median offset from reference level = 0.5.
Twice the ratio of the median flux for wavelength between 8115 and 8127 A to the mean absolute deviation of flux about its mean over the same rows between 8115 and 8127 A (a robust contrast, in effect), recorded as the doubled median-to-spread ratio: 507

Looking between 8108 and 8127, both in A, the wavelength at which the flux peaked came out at 8108.76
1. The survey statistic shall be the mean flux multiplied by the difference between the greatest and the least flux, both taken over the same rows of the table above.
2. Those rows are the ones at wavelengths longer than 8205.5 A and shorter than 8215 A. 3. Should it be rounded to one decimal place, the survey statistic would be 3.3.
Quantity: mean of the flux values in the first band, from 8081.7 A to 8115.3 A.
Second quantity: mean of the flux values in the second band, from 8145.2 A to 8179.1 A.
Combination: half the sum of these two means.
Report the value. 17.0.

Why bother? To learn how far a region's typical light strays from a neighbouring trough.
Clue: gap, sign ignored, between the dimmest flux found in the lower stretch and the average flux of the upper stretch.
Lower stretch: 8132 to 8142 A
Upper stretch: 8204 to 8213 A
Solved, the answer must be 0.64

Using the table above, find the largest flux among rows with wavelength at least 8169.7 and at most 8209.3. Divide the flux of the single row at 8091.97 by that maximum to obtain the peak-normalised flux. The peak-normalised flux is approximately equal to 0.994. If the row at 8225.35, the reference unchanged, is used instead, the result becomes 0.982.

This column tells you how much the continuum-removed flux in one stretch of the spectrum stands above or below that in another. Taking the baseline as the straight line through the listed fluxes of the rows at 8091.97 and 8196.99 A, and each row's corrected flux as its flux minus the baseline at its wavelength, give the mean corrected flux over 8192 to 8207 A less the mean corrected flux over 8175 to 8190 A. 0.2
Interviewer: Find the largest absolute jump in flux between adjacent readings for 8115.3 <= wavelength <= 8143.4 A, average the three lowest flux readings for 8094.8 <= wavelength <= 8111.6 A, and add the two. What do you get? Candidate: 17.07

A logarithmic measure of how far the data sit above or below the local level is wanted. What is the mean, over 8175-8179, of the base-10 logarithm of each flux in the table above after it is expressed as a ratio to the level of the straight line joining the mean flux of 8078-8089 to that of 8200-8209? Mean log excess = -0.0009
